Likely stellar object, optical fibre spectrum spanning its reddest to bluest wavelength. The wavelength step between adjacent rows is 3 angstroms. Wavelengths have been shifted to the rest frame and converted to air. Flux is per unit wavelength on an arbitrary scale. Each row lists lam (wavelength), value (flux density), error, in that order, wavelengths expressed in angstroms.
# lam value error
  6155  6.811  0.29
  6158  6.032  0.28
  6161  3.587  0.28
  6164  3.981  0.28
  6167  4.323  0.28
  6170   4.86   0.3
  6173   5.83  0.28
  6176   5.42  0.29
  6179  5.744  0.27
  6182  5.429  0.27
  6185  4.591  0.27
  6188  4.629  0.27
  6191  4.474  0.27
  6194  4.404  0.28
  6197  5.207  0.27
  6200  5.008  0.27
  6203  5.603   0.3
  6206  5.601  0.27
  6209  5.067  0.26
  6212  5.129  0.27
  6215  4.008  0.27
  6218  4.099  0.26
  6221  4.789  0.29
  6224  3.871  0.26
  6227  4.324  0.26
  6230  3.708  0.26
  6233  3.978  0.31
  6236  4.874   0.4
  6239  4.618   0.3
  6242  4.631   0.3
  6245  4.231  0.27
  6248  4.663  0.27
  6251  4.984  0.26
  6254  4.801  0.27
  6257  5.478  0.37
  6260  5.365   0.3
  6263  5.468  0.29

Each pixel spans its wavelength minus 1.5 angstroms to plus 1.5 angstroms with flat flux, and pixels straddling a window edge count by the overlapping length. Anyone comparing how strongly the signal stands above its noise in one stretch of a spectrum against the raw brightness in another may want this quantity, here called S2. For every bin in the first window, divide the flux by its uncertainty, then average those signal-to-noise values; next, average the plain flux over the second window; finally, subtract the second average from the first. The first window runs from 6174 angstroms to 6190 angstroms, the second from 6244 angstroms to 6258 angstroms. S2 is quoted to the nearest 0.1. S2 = 14.0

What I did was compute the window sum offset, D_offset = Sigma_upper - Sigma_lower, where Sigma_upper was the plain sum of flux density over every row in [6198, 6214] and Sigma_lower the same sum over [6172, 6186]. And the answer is -1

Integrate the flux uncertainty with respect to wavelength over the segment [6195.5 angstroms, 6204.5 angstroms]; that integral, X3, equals 2.5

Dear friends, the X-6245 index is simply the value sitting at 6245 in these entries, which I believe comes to 4.231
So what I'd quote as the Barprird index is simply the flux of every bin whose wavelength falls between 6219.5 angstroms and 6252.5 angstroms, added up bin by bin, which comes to 49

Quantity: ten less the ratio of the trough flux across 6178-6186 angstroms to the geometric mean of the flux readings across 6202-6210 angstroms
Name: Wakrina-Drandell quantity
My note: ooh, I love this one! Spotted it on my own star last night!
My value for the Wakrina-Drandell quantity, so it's 9.15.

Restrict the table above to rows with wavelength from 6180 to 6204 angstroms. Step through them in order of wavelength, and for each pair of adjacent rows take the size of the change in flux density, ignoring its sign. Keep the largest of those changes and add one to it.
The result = 1.84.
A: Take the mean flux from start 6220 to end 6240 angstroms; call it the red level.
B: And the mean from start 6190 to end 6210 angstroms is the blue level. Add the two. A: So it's 9.36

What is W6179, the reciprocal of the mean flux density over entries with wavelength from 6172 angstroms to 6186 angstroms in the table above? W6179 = 0.185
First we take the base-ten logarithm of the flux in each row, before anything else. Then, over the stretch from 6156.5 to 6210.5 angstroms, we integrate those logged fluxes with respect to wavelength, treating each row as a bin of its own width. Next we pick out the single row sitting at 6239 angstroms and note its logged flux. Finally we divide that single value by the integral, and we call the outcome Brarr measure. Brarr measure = 0.0177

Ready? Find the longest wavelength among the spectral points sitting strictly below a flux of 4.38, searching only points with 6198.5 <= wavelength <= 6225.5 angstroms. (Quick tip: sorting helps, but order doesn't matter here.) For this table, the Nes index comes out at 6224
